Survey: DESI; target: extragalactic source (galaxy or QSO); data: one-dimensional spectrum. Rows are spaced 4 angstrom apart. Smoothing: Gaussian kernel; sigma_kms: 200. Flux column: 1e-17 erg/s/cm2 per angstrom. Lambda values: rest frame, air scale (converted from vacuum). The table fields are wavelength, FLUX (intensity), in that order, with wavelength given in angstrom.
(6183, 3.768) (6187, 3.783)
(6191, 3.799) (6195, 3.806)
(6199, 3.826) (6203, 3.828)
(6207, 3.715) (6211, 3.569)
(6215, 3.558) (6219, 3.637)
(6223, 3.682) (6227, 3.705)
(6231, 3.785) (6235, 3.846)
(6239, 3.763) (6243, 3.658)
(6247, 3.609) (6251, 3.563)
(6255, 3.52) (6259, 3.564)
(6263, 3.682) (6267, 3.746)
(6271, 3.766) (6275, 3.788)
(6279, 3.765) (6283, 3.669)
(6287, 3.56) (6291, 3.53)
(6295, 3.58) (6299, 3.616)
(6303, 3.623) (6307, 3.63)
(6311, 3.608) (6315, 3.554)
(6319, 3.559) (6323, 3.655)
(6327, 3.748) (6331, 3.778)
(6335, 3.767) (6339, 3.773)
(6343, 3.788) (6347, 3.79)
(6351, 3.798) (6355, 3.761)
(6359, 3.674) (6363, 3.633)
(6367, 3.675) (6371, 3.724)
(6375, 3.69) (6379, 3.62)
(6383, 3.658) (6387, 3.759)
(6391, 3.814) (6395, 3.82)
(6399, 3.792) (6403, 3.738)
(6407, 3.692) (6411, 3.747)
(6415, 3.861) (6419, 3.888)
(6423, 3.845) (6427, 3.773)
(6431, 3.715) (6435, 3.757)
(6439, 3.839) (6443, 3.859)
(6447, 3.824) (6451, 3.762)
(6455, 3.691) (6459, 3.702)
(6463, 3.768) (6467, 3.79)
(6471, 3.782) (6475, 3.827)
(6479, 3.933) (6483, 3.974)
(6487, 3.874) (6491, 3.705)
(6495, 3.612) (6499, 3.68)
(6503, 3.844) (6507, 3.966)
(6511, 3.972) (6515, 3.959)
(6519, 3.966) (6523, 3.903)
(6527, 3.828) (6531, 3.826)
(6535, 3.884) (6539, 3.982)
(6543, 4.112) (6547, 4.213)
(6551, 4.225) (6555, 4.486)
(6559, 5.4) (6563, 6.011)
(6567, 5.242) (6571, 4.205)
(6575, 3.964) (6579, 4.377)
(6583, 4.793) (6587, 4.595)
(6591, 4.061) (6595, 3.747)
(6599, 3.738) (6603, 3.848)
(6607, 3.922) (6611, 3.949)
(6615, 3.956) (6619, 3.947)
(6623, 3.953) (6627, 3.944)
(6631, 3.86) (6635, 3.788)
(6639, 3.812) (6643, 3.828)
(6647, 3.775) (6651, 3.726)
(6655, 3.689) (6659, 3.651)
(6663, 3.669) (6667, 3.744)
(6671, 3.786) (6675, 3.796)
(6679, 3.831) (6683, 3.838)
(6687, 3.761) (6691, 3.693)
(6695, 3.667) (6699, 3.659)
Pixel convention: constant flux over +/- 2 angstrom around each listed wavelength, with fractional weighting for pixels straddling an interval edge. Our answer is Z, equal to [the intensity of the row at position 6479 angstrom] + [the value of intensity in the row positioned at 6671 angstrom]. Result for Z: 7.7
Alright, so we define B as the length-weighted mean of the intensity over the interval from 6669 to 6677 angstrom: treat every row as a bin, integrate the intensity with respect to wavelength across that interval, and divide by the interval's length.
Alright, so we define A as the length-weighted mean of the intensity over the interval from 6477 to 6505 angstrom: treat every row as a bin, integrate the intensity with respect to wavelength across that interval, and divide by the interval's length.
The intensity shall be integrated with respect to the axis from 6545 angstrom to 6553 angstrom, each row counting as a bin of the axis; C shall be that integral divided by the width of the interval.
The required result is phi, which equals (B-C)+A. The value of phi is 3.38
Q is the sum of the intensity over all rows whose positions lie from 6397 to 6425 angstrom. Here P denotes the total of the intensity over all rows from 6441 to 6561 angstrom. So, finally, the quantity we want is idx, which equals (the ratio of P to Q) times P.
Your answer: 527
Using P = 118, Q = 27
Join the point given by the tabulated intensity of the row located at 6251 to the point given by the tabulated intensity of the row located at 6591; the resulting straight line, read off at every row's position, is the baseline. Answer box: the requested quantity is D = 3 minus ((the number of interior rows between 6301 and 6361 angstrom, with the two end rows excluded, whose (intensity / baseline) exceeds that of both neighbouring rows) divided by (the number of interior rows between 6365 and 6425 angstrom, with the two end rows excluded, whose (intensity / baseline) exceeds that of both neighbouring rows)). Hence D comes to 1.7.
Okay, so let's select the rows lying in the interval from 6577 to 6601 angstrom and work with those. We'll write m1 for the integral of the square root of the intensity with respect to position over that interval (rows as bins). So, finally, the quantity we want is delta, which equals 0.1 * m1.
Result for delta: 5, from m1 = 49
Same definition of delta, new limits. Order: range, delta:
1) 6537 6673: 28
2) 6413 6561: 29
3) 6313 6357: 8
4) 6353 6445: 18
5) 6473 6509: 7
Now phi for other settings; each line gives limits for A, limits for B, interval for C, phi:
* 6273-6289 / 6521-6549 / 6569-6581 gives 3.48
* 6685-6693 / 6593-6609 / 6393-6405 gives 3.76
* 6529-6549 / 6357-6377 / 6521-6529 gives 3.82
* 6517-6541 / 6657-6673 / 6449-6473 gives 3.86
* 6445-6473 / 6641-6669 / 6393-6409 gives 3.73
